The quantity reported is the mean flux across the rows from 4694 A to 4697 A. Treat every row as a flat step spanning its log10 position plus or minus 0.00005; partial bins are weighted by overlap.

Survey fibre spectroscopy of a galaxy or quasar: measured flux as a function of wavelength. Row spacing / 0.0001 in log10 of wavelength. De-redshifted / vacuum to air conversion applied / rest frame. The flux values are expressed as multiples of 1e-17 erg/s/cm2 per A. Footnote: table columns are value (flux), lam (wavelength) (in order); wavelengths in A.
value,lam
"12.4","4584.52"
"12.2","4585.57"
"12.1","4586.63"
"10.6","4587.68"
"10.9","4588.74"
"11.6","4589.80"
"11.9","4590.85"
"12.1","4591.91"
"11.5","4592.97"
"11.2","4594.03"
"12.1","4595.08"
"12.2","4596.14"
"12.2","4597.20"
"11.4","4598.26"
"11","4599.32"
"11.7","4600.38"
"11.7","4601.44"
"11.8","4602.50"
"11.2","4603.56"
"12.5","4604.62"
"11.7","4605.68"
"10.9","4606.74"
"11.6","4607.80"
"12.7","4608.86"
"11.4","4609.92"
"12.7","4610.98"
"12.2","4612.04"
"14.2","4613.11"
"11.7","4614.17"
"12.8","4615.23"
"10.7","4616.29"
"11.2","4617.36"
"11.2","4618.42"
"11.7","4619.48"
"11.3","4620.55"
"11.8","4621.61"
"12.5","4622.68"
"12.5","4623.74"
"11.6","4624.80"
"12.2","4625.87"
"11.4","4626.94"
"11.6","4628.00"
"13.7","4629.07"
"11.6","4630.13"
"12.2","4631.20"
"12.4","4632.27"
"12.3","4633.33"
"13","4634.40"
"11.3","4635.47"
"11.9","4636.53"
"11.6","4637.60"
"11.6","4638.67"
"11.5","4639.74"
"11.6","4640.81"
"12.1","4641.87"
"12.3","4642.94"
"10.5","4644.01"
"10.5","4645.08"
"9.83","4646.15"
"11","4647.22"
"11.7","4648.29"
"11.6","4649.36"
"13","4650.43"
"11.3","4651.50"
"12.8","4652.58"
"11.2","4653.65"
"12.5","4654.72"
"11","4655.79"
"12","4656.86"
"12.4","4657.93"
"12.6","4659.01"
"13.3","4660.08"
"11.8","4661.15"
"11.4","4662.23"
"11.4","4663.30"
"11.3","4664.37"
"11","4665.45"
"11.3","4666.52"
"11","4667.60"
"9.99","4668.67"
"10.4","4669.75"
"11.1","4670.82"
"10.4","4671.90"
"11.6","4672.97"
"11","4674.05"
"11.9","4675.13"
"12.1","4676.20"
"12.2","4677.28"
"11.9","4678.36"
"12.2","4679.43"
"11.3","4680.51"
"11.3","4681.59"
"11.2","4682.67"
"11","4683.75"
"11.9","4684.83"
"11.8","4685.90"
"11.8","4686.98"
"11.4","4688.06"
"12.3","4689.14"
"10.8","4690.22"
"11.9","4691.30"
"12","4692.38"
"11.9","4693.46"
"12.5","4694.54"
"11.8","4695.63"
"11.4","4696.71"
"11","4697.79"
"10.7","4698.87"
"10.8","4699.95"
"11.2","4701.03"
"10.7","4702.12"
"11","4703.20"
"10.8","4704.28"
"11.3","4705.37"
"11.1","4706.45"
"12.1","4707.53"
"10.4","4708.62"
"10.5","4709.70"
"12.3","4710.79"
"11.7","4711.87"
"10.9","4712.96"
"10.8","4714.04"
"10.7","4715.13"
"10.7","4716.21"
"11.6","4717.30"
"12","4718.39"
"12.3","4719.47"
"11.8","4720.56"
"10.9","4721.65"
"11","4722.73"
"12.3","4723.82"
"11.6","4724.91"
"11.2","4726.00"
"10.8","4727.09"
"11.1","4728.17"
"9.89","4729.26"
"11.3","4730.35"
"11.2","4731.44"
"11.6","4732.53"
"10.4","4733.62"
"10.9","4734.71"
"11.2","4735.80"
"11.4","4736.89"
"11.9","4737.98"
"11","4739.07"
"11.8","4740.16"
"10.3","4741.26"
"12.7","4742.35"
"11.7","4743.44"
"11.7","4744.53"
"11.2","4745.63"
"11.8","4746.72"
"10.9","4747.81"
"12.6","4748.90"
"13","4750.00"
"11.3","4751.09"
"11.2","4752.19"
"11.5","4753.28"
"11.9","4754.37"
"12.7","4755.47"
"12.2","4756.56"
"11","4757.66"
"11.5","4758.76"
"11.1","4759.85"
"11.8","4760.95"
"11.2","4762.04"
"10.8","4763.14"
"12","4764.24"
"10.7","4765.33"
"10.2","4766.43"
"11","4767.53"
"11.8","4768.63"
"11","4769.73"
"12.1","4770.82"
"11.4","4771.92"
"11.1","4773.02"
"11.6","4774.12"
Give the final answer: 11.9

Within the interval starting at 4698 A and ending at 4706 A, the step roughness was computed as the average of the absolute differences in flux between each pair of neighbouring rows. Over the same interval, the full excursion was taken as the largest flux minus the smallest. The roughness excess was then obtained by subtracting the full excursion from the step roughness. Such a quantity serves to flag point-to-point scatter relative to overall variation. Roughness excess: -0.27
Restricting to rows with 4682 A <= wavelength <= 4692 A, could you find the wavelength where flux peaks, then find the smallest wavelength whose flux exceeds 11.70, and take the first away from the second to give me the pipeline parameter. -4.3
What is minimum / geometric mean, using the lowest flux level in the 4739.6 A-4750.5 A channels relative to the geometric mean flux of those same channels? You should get 0.88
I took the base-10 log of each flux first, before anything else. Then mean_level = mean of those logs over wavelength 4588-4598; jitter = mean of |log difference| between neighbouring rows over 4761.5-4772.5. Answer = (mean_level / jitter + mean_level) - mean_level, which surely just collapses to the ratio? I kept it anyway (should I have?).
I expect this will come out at 33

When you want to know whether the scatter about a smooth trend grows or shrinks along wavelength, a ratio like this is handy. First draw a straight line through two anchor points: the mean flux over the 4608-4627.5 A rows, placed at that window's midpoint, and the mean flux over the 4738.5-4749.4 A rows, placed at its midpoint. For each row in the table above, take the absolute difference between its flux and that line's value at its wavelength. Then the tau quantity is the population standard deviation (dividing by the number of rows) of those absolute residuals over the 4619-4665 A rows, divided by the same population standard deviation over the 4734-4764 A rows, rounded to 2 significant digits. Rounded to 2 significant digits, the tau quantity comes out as 1.2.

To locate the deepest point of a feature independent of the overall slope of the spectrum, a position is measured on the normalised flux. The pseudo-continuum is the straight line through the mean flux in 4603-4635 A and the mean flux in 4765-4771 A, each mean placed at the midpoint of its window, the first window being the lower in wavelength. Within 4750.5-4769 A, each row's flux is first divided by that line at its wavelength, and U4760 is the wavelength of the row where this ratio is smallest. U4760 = 4766.43 A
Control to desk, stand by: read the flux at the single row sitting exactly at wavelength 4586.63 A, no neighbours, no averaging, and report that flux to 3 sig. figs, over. 12.1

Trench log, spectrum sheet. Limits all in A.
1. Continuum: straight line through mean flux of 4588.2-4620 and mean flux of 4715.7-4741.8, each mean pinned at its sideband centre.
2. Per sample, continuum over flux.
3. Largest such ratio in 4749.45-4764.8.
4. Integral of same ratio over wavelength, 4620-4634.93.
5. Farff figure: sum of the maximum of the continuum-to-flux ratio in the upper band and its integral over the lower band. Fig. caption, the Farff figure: 15.4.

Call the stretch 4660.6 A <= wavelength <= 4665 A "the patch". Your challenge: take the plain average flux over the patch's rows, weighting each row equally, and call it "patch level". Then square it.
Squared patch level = 132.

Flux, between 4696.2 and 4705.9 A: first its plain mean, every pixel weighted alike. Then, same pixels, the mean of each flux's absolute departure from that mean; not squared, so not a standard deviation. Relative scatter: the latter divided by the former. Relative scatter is 0.019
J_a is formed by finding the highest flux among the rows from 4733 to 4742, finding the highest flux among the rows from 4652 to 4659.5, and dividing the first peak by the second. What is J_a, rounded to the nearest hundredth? 0.93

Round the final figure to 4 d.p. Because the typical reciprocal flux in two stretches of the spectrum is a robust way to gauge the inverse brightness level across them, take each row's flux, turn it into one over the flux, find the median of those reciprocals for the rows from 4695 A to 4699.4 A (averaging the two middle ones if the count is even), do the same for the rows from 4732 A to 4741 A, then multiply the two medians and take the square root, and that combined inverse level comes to 0.0889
